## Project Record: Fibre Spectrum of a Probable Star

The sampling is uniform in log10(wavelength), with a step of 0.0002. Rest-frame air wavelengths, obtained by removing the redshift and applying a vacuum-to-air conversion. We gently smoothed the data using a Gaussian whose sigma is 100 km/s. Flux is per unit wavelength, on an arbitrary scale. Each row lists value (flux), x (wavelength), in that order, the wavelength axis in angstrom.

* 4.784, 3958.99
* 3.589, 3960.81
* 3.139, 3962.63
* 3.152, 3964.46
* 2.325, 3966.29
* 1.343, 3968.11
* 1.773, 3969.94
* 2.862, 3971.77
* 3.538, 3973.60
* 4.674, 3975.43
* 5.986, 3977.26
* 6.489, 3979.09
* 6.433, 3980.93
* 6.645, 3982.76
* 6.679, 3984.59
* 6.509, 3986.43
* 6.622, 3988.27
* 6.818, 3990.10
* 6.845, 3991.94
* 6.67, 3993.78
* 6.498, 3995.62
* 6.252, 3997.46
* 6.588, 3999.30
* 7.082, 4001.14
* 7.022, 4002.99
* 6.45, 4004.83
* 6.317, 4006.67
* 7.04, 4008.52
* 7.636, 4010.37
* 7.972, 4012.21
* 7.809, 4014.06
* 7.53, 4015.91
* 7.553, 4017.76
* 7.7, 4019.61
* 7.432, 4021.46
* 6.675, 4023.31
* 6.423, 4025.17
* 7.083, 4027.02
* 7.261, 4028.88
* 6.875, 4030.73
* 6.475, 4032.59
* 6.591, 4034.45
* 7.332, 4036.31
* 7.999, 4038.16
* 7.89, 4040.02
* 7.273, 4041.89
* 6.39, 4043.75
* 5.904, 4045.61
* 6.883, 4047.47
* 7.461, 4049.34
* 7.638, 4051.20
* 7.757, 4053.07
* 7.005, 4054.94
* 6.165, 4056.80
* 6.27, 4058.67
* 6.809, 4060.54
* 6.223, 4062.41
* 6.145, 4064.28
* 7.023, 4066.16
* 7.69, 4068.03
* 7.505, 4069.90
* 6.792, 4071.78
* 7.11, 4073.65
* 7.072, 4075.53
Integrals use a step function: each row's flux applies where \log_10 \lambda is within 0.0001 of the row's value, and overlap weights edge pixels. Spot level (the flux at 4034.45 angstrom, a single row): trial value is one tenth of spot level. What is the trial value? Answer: 0.66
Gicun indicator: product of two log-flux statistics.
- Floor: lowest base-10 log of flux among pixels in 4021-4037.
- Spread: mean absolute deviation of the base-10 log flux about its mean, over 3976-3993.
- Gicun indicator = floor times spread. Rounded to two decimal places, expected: 0.01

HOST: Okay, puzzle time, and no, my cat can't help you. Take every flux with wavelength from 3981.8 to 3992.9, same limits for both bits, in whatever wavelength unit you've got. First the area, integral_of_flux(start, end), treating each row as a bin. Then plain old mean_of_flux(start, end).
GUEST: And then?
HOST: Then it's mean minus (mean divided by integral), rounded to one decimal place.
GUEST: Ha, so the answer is 6.6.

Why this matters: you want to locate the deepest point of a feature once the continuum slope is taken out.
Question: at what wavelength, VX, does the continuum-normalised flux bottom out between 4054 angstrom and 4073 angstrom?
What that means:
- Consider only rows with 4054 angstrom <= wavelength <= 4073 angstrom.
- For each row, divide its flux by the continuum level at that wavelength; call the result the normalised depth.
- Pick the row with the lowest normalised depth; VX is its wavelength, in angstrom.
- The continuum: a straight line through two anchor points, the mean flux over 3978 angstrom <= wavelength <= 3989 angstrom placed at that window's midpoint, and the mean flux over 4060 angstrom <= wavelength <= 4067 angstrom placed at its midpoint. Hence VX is 4064.28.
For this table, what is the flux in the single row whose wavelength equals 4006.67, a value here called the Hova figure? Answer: 6.317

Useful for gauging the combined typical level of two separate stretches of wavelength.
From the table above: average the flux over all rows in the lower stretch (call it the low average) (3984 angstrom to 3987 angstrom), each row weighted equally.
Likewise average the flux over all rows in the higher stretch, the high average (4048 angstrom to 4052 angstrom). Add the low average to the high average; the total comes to 14.1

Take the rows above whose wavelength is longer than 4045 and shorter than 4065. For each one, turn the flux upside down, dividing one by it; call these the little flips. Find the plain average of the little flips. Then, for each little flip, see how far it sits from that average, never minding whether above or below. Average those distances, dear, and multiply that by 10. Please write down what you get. 0.12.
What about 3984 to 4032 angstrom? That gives 0.08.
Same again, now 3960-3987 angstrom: 1.27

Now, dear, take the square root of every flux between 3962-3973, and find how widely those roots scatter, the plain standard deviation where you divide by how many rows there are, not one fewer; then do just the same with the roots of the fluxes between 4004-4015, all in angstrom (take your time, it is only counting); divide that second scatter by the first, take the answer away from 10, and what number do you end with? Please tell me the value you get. 9.5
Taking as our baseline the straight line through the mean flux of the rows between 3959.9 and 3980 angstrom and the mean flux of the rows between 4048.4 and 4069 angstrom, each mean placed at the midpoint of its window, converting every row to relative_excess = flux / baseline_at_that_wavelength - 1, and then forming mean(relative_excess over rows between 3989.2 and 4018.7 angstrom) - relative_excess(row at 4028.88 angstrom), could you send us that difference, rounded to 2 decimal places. 0.20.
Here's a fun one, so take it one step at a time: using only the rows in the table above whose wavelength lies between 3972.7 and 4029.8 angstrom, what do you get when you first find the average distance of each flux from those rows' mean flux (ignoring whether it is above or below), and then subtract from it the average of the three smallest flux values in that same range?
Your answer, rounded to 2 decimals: -4.17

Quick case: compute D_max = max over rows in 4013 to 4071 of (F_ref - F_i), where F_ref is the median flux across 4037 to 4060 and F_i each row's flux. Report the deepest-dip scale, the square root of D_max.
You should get 1.1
